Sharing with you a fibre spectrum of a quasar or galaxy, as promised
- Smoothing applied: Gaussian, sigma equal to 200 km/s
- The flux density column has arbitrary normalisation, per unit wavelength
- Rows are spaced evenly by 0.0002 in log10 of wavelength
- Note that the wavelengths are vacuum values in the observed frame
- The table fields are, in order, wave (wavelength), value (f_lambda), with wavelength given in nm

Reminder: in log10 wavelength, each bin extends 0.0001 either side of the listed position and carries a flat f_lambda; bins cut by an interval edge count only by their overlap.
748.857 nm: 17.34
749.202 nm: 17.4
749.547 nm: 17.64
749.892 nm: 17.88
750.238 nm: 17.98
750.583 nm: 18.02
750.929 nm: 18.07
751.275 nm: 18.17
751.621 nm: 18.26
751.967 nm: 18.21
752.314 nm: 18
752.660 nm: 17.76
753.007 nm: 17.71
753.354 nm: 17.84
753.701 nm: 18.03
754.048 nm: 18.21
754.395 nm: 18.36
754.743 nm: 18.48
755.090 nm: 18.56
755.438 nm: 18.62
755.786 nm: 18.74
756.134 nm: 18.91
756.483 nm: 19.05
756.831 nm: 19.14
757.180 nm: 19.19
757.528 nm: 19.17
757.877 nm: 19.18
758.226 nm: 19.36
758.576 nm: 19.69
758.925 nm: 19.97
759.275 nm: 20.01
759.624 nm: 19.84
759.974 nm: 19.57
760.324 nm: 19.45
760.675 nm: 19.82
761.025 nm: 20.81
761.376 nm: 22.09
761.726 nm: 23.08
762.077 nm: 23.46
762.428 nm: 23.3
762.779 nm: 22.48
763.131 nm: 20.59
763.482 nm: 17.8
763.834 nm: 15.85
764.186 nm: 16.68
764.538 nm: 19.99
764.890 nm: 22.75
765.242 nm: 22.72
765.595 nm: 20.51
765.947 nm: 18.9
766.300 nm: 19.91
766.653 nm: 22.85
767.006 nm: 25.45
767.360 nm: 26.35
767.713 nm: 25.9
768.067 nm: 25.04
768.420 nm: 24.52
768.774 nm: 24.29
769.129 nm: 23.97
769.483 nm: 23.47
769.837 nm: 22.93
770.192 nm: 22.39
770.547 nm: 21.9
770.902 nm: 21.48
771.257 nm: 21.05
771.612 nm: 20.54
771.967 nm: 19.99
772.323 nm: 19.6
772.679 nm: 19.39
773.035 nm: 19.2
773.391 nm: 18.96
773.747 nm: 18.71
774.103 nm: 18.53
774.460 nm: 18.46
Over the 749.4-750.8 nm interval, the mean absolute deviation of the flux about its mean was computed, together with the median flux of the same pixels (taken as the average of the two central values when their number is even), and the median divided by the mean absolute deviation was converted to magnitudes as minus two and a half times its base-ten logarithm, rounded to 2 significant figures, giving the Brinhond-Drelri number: -5.4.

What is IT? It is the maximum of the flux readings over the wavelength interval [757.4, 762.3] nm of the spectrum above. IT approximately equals 23.46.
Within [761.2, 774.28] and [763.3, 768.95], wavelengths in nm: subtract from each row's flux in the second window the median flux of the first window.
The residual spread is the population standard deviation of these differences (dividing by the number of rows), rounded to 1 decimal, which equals 3.3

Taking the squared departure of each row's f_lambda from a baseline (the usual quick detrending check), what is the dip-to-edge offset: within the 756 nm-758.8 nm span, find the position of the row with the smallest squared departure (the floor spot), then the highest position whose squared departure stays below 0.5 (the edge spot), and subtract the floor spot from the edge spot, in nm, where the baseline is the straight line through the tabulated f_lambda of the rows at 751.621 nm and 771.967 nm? 2.09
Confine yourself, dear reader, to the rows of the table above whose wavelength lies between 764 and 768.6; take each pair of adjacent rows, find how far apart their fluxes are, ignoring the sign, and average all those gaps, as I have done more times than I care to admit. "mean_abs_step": 1.6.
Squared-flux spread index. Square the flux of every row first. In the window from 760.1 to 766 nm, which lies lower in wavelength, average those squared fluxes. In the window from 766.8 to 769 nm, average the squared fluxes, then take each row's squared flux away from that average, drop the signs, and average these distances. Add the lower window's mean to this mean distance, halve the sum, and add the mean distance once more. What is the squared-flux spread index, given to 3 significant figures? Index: 264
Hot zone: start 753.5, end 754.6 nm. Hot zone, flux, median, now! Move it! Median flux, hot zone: 18.2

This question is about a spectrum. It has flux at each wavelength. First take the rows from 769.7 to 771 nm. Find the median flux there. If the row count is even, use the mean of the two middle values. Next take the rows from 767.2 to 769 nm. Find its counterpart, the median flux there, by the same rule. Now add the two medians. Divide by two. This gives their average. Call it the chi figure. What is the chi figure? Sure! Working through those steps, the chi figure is 23.6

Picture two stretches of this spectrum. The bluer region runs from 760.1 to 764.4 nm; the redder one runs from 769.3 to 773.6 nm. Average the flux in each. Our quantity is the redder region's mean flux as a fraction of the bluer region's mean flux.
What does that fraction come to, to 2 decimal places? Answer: 1.02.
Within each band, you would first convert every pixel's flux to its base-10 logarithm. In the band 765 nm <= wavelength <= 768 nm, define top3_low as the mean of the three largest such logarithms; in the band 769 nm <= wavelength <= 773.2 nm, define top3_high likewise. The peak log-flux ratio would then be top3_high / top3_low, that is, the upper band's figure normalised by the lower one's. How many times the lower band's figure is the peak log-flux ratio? 0.97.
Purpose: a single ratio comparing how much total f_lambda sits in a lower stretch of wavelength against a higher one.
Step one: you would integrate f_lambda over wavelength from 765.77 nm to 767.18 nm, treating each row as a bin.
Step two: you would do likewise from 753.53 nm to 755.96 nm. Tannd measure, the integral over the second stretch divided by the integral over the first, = 1.46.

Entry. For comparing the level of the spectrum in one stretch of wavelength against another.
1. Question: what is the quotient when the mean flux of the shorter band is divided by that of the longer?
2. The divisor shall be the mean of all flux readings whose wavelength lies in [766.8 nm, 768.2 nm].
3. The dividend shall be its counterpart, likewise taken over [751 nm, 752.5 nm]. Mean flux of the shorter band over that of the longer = 0.71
